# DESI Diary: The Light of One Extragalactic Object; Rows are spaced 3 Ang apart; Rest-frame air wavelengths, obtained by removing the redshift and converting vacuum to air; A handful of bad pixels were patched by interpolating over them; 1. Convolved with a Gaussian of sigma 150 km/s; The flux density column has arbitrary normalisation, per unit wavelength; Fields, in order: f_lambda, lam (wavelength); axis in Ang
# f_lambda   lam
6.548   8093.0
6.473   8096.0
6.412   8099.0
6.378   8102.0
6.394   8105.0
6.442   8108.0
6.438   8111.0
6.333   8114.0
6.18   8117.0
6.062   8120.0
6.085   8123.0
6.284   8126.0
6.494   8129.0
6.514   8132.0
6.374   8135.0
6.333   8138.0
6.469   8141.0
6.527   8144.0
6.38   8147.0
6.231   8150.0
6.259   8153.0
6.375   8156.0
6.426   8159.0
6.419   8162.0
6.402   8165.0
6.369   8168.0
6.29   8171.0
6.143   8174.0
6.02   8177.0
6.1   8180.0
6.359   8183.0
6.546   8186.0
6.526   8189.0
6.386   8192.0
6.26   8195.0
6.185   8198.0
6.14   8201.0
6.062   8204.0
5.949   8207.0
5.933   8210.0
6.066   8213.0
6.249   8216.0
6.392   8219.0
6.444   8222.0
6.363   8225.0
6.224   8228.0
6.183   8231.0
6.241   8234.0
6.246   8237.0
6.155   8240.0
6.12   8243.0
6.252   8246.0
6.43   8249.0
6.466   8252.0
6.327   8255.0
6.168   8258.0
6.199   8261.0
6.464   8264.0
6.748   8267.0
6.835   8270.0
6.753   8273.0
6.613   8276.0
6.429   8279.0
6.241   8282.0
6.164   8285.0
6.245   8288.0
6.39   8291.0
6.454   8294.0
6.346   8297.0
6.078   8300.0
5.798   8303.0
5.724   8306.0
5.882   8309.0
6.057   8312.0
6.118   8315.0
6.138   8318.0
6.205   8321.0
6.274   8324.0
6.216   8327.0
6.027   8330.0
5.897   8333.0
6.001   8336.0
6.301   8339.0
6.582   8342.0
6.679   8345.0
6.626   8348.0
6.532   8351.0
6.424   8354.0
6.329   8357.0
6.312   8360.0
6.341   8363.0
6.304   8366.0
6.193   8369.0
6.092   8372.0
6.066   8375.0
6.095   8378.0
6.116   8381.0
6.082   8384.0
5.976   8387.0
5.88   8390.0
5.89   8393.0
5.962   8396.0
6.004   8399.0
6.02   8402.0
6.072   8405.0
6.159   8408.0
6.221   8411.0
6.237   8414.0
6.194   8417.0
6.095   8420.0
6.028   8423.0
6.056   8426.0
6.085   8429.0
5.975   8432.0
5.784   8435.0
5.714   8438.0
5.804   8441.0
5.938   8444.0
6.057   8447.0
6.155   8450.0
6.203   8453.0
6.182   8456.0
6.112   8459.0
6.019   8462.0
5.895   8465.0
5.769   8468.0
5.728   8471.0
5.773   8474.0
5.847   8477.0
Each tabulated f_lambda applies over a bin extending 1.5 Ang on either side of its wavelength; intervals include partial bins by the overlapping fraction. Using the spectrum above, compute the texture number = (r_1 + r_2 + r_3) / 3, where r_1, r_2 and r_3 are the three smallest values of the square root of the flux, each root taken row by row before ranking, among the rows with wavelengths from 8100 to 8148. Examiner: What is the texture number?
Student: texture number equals 2.47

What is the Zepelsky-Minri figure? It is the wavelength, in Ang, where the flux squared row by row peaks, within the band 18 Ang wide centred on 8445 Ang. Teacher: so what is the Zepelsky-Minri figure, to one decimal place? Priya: 8453.0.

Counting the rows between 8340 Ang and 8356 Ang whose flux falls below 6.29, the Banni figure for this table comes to 0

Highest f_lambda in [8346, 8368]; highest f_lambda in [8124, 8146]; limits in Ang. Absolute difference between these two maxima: 0.10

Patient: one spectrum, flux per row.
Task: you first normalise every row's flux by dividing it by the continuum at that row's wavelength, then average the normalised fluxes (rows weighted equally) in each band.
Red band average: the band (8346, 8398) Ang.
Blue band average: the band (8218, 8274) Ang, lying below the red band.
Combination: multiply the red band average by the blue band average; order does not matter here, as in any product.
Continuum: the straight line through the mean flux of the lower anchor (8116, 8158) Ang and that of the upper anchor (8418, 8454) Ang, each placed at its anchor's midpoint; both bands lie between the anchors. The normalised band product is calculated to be 1.05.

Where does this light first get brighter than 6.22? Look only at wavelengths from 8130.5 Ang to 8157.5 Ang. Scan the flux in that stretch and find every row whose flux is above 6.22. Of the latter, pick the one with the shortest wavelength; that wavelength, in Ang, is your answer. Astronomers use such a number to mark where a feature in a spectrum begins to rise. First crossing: 8132.0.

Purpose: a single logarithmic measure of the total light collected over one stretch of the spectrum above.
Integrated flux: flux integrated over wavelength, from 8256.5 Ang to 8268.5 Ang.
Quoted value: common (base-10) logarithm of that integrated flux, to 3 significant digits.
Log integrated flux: 1.89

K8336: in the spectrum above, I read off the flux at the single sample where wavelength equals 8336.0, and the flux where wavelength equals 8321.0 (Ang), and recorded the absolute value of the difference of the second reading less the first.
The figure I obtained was 0.20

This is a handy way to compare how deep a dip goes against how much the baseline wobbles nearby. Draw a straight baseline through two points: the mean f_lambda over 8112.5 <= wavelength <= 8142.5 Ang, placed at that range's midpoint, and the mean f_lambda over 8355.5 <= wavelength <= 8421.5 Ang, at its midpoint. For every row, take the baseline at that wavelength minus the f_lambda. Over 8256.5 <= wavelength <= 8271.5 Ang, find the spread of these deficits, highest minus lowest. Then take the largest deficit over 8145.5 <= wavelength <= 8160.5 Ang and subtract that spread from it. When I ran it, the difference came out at -0.61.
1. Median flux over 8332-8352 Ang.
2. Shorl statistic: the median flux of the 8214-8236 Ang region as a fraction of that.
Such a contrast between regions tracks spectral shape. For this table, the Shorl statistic 0.96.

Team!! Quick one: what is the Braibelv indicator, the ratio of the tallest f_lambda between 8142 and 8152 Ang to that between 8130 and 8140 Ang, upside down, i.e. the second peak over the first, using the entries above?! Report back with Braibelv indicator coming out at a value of 1.00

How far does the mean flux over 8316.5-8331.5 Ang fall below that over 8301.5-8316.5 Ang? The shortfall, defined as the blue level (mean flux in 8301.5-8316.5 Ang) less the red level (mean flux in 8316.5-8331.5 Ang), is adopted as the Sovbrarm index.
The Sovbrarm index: -0.3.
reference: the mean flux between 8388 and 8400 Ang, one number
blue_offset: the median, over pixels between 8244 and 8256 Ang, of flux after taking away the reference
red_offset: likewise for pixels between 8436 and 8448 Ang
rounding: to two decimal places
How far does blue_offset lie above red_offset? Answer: 0.51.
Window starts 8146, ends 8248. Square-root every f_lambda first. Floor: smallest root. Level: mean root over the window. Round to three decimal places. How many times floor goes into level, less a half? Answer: 0.527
